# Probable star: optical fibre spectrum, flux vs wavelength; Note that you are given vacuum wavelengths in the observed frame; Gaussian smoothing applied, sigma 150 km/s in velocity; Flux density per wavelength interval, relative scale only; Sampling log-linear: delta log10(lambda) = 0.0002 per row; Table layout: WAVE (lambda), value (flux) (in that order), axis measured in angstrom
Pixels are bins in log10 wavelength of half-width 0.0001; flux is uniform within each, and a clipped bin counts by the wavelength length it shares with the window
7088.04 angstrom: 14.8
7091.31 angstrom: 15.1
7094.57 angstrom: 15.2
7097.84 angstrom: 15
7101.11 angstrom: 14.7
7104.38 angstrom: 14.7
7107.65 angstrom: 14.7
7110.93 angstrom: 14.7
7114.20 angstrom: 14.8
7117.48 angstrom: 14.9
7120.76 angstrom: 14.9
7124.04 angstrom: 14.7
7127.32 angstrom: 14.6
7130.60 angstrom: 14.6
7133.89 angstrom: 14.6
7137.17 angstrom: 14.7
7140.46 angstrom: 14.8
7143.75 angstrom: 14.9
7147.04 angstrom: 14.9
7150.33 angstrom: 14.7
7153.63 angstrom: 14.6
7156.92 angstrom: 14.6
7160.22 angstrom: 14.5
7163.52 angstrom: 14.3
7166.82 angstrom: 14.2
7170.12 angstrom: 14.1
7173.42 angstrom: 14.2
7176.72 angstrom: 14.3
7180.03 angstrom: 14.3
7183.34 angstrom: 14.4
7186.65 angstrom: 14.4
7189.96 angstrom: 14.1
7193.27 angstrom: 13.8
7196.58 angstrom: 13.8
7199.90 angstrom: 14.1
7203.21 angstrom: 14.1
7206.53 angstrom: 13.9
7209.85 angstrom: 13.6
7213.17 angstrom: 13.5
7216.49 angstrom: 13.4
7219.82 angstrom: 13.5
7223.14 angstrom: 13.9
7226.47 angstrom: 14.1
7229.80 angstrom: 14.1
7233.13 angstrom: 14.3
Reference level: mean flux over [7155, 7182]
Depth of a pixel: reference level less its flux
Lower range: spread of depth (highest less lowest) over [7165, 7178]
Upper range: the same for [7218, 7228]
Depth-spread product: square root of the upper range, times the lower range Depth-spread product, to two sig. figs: 0.15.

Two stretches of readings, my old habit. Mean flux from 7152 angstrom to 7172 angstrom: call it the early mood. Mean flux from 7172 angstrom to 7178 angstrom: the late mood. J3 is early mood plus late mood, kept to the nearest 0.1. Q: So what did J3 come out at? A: 28.6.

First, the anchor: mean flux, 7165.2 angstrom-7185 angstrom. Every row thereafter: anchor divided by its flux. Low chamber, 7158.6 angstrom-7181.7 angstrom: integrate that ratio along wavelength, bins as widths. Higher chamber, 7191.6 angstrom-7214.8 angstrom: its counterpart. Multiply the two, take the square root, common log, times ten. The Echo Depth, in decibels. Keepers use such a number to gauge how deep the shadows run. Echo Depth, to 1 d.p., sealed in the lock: 13.7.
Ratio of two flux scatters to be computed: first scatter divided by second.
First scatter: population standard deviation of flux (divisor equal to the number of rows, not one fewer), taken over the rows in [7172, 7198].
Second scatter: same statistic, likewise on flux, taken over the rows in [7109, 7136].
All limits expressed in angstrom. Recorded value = 1.9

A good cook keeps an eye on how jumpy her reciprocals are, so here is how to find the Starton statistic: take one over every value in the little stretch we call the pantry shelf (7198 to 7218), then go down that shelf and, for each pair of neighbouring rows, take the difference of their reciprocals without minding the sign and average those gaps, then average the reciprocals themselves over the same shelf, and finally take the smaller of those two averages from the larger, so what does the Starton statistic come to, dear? 0.072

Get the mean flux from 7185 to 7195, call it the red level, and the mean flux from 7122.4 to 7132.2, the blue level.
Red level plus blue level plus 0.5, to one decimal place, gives 29.2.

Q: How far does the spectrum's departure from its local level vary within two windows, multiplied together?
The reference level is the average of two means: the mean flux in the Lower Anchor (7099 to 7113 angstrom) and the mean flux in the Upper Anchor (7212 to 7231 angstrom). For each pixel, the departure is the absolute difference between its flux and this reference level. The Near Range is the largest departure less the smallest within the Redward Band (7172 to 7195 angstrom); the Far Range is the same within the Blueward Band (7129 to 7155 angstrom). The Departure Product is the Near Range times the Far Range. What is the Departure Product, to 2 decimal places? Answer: 0.12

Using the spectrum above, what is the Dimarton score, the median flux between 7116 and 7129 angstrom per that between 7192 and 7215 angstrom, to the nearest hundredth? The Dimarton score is 1.07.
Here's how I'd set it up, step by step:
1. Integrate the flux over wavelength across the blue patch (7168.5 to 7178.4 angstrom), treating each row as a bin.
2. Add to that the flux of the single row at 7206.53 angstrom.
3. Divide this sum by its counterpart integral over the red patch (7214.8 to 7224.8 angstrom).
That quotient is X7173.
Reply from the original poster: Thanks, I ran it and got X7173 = 1.14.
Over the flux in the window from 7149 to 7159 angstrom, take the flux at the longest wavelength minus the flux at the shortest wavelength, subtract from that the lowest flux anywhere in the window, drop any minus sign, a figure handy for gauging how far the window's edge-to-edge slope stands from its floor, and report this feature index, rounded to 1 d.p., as 14.7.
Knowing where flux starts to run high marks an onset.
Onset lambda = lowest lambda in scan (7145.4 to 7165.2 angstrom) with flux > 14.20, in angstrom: 7147.04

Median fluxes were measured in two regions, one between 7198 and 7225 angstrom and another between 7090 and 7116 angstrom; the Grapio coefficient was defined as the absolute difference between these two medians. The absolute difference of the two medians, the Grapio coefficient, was 1.0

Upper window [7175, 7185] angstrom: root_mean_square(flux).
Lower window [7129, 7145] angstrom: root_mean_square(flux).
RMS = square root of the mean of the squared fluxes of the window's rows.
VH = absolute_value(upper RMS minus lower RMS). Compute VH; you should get 0.39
